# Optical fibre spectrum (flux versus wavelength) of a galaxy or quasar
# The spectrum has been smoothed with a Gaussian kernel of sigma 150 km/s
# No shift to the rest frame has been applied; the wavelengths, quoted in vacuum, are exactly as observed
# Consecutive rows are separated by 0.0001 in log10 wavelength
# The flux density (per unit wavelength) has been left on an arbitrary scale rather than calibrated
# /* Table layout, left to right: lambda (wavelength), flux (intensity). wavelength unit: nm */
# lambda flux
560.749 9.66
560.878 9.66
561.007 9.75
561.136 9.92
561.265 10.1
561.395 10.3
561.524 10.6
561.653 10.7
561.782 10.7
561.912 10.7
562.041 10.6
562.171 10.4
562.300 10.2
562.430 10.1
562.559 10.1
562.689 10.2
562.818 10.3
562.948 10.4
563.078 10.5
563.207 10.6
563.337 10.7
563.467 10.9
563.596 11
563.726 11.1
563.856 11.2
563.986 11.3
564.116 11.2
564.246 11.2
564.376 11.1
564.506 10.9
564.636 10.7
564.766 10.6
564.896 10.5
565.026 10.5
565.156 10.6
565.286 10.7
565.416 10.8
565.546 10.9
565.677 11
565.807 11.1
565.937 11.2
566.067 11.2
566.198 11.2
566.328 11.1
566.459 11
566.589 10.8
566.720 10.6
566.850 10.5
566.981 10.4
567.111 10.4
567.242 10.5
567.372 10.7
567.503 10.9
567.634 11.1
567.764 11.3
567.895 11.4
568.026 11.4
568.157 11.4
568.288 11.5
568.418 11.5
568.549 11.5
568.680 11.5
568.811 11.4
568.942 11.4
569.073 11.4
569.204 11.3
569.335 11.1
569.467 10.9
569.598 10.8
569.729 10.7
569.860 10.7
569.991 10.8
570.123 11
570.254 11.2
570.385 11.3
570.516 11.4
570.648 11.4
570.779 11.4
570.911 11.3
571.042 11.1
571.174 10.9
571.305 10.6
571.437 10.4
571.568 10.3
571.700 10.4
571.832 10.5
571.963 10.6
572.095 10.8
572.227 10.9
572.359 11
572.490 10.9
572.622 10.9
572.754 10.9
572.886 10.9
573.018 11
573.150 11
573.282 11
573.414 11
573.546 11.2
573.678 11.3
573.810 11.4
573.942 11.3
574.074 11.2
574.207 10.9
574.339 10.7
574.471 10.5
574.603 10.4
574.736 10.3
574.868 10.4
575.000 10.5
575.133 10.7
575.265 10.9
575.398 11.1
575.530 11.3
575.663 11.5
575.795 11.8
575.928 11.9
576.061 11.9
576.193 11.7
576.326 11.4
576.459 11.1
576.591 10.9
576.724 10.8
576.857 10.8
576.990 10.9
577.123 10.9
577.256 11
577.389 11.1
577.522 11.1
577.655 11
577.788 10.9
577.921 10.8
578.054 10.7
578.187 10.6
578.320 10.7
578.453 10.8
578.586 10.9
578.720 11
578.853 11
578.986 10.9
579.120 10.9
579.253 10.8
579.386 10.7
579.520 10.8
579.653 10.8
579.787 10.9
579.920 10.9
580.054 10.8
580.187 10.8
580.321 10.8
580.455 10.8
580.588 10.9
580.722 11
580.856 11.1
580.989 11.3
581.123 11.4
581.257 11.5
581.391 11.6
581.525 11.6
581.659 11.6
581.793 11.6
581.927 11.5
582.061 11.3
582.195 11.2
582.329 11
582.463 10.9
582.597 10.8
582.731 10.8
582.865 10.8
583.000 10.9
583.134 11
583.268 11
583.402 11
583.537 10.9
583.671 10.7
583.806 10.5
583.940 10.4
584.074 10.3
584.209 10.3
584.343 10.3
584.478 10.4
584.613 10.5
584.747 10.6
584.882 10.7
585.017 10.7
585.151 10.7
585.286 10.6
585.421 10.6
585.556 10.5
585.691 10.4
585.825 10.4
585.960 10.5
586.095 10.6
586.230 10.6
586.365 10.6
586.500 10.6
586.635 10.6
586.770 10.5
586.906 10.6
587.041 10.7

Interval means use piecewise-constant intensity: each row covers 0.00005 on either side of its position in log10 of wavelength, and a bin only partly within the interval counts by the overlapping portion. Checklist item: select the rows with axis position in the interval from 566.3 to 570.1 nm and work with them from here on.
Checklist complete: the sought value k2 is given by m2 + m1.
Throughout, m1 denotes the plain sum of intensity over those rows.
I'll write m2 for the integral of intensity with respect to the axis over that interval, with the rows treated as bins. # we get 362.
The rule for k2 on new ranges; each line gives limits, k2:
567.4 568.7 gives 128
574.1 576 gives 174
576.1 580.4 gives 396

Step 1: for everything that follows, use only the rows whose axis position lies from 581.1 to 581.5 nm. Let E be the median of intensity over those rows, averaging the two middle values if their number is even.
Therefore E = 11.5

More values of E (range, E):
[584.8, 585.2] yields 10.7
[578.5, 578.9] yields 11.0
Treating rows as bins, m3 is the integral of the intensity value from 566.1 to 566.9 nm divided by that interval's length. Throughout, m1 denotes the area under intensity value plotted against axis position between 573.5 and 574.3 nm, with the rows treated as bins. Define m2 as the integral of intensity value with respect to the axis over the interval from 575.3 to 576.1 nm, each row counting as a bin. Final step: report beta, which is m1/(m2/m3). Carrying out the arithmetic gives 10.6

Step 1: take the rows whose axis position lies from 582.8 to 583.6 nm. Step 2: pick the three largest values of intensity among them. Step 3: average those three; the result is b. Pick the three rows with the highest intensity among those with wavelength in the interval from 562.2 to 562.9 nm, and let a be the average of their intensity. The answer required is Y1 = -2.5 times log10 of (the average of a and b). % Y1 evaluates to -2.56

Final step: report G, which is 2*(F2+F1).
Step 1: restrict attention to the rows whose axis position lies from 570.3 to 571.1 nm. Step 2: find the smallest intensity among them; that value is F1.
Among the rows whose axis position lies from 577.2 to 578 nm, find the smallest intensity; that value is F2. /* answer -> 43.8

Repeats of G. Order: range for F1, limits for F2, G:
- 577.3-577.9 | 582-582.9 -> 43.4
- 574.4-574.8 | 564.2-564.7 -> 42.0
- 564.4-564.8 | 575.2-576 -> 43.0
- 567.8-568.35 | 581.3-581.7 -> 46.0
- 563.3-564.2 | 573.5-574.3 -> 43.2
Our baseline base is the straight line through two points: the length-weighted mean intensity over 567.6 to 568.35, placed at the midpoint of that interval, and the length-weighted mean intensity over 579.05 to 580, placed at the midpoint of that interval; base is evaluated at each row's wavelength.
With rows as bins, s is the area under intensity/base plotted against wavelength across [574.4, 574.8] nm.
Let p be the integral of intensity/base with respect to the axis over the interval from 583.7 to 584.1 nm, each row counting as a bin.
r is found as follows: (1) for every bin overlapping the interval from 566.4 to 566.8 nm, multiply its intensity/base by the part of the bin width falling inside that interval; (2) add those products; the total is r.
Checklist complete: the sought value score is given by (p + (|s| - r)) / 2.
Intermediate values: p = 0.393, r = 0.378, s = 0.376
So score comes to 0.196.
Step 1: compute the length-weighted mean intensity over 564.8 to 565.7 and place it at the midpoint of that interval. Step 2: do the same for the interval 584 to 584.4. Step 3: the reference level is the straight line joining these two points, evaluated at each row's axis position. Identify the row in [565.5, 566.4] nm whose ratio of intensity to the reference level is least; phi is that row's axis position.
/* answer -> 565.546 nm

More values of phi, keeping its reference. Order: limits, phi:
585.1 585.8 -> 585.691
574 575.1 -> 574.736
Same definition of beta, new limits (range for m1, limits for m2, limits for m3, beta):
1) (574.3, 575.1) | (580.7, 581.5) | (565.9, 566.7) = 10.2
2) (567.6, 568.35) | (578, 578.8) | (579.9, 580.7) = 10.7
